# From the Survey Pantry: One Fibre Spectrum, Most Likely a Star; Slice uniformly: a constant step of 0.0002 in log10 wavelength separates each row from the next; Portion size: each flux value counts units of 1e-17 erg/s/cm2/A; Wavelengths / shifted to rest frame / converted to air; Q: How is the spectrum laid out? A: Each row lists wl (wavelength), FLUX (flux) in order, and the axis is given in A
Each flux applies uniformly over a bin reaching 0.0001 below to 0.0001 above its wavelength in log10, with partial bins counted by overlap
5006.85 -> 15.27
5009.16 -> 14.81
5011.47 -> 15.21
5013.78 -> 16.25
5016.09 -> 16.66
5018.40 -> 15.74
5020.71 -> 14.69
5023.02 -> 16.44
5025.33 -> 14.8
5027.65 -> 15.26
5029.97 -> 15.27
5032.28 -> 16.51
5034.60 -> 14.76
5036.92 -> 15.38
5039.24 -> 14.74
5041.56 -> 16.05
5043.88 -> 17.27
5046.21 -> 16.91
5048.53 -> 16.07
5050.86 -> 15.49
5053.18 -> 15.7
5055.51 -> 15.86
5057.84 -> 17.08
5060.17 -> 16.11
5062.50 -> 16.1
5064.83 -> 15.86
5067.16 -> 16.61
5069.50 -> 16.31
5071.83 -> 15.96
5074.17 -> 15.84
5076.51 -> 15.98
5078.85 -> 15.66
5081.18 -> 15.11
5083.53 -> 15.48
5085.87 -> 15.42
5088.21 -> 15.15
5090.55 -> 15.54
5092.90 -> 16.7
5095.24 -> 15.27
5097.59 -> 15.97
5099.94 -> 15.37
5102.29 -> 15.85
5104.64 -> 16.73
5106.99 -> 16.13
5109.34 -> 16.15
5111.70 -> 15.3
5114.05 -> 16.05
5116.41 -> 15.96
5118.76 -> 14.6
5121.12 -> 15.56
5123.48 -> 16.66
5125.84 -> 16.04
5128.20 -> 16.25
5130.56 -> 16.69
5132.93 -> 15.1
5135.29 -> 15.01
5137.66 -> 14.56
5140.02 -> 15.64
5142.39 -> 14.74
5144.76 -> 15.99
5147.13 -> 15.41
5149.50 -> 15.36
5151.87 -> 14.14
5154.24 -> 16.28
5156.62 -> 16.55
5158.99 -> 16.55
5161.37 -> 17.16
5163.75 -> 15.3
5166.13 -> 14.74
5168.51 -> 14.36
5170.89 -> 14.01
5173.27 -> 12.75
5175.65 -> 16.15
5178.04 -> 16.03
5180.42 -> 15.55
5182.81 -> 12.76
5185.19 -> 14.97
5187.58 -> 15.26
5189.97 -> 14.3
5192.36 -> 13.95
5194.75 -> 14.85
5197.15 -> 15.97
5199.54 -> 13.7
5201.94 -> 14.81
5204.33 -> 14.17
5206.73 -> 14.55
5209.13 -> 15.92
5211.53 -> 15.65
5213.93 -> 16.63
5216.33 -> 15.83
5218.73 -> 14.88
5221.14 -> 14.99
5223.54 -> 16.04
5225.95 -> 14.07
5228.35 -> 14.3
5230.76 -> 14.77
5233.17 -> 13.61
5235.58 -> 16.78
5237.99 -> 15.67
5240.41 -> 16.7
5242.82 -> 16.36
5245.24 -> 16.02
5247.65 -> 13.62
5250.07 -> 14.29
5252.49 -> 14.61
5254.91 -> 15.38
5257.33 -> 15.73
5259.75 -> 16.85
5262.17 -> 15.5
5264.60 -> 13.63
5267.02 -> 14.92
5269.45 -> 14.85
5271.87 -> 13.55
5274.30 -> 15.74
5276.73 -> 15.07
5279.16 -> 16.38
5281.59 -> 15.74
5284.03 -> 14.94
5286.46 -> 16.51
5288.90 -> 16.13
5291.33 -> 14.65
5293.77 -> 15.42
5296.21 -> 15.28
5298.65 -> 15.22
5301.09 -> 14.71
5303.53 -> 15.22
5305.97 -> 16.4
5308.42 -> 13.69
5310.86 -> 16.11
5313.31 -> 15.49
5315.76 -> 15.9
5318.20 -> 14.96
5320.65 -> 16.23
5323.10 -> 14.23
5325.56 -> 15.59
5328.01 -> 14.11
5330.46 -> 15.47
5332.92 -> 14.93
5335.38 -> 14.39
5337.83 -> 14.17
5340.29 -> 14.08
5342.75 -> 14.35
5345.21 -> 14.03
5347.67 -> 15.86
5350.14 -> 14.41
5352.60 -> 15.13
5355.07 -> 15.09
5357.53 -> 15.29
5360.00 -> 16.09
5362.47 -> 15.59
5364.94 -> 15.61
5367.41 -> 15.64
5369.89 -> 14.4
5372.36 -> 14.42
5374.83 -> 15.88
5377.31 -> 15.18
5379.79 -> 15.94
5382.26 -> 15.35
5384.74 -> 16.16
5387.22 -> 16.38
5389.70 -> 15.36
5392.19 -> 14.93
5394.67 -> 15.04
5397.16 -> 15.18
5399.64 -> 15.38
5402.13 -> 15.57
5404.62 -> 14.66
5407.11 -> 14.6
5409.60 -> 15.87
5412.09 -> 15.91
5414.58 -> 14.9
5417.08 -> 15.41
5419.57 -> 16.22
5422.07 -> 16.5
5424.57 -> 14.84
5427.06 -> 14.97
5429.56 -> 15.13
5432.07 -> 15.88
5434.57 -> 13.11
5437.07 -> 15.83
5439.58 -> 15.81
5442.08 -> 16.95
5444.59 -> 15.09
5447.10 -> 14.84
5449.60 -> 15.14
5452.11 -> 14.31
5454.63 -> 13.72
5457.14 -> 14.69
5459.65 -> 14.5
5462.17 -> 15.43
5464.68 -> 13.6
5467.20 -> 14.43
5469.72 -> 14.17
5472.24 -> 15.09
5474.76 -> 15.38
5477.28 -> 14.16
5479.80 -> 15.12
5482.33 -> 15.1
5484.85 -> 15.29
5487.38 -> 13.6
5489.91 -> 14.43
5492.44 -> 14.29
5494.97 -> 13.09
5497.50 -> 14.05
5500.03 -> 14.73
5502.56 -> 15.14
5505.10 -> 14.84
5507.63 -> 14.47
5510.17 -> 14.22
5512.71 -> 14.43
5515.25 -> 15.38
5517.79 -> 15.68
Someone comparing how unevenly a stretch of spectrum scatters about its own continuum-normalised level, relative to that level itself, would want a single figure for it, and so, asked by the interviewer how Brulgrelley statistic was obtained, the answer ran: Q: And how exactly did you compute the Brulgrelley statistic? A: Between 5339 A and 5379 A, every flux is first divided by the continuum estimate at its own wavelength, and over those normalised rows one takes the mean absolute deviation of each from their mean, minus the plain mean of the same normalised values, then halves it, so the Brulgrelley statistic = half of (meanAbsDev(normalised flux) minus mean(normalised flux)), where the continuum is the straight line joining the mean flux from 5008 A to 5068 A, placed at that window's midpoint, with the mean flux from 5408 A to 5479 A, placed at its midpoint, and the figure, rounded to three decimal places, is -0.475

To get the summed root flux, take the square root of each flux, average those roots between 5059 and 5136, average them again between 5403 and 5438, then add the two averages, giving 7.89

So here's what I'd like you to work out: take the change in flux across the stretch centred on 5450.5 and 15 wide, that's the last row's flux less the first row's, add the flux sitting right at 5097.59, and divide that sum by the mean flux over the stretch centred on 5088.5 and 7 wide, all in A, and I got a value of 1.01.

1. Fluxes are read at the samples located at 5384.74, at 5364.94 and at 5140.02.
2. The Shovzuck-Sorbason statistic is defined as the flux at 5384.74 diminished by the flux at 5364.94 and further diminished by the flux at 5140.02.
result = -15.1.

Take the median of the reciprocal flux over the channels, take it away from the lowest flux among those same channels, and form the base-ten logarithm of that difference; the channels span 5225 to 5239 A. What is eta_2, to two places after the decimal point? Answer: 1.13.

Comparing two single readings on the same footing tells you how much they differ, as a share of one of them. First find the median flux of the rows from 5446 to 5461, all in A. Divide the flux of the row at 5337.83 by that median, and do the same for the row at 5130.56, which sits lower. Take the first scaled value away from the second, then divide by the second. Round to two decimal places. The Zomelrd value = 0.15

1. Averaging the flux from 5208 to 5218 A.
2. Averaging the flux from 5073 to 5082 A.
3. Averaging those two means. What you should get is 15.8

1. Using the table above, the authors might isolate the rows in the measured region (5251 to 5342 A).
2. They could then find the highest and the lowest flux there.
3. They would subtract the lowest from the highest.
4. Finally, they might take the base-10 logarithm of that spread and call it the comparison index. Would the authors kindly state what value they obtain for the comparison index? 0.52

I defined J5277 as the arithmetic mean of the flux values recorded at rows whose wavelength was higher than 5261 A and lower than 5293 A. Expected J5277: 15.2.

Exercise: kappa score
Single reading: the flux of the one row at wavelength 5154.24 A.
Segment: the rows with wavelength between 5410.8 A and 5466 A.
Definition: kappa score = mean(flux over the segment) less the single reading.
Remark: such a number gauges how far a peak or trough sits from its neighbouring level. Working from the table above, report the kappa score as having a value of -1.2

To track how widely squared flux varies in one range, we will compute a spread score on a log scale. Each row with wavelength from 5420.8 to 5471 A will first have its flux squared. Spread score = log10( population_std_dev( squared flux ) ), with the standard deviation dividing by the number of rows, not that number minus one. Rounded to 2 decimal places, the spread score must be 1.45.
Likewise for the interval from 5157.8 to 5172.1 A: 1.55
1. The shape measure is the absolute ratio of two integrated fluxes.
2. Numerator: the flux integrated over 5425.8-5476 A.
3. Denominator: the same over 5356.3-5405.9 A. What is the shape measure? 0.98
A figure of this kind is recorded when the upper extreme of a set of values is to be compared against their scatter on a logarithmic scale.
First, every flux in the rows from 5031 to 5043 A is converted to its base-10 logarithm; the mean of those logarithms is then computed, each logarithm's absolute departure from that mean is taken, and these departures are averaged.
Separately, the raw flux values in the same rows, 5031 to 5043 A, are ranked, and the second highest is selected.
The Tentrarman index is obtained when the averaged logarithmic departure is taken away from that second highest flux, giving 16.0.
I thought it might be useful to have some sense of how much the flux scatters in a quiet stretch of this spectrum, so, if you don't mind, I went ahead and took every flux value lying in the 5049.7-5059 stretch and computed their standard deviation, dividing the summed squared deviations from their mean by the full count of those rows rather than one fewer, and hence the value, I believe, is 0.62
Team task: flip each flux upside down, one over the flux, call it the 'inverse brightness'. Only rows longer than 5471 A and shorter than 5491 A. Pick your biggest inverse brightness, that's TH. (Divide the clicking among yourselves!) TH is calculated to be 0.074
